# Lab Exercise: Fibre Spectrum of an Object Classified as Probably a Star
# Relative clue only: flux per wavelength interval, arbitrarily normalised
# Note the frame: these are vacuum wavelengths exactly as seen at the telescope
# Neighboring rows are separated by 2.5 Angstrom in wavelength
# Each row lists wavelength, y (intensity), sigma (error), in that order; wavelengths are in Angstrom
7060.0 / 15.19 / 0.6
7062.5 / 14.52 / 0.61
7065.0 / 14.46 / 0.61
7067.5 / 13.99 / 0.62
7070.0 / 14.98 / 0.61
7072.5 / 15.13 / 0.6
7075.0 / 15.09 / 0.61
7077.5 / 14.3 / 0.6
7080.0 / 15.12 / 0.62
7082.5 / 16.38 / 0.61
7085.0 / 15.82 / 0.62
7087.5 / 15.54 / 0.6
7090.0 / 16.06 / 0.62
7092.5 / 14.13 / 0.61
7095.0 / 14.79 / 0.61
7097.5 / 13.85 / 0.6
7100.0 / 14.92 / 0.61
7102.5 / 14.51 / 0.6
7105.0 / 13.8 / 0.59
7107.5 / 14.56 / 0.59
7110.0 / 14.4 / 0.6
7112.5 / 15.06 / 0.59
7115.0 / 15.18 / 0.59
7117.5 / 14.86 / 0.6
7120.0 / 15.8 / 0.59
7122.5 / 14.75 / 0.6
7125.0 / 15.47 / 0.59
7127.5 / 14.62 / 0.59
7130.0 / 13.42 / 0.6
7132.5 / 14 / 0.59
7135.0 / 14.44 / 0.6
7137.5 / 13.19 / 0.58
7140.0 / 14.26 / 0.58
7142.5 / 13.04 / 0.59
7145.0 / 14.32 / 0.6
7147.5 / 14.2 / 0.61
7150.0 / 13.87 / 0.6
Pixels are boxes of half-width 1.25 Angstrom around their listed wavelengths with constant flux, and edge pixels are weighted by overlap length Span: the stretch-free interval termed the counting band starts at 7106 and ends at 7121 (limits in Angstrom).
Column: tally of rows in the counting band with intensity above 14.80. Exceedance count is 4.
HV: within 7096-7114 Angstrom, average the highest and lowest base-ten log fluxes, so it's 1.16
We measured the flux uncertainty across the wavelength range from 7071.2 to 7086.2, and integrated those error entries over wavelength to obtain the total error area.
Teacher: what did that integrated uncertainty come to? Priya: 9.15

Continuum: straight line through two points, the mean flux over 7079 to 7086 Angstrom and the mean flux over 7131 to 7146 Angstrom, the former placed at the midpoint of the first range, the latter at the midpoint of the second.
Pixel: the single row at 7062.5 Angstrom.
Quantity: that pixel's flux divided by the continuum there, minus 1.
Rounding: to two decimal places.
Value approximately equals -0.12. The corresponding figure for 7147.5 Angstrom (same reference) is 0.05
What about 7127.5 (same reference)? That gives 0.03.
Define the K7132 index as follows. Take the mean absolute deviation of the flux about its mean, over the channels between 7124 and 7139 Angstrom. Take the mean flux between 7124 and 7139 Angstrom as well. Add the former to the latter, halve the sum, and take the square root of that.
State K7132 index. 2.72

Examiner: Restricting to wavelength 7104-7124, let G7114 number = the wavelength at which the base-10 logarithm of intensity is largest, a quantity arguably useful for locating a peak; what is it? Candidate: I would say 7120.0 Angstrom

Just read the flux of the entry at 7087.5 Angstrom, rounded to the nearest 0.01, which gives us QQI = 15.54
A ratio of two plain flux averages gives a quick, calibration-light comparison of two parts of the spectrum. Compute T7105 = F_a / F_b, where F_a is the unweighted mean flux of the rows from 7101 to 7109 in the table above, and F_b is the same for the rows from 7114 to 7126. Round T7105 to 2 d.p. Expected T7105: 0.94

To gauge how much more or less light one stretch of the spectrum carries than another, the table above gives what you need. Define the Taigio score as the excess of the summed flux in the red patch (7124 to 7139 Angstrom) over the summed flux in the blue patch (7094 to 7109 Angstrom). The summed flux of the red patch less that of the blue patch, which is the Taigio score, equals -1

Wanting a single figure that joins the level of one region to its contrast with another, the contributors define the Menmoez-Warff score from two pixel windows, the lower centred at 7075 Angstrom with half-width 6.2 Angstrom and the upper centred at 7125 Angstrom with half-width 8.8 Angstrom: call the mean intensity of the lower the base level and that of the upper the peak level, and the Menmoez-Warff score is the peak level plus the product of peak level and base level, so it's 234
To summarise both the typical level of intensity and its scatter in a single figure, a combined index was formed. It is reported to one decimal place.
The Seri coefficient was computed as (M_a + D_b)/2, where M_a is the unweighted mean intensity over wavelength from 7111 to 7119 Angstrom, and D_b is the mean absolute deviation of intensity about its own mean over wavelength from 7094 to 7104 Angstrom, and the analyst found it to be 7.7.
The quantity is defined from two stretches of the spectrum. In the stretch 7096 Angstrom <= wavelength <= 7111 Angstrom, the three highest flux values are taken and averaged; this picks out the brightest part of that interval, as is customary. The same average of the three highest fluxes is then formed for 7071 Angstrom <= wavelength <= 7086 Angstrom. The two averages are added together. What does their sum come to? 30.4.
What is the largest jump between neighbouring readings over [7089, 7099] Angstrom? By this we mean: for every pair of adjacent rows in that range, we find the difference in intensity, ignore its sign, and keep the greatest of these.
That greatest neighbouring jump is 1.93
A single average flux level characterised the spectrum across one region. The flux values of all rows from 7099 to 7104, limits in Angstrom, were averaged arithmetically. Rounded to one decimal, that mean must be 14.7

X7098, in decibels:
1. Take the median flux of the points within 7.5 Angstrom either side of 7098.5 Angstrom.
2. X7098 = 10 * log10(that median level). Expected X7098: 11.6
